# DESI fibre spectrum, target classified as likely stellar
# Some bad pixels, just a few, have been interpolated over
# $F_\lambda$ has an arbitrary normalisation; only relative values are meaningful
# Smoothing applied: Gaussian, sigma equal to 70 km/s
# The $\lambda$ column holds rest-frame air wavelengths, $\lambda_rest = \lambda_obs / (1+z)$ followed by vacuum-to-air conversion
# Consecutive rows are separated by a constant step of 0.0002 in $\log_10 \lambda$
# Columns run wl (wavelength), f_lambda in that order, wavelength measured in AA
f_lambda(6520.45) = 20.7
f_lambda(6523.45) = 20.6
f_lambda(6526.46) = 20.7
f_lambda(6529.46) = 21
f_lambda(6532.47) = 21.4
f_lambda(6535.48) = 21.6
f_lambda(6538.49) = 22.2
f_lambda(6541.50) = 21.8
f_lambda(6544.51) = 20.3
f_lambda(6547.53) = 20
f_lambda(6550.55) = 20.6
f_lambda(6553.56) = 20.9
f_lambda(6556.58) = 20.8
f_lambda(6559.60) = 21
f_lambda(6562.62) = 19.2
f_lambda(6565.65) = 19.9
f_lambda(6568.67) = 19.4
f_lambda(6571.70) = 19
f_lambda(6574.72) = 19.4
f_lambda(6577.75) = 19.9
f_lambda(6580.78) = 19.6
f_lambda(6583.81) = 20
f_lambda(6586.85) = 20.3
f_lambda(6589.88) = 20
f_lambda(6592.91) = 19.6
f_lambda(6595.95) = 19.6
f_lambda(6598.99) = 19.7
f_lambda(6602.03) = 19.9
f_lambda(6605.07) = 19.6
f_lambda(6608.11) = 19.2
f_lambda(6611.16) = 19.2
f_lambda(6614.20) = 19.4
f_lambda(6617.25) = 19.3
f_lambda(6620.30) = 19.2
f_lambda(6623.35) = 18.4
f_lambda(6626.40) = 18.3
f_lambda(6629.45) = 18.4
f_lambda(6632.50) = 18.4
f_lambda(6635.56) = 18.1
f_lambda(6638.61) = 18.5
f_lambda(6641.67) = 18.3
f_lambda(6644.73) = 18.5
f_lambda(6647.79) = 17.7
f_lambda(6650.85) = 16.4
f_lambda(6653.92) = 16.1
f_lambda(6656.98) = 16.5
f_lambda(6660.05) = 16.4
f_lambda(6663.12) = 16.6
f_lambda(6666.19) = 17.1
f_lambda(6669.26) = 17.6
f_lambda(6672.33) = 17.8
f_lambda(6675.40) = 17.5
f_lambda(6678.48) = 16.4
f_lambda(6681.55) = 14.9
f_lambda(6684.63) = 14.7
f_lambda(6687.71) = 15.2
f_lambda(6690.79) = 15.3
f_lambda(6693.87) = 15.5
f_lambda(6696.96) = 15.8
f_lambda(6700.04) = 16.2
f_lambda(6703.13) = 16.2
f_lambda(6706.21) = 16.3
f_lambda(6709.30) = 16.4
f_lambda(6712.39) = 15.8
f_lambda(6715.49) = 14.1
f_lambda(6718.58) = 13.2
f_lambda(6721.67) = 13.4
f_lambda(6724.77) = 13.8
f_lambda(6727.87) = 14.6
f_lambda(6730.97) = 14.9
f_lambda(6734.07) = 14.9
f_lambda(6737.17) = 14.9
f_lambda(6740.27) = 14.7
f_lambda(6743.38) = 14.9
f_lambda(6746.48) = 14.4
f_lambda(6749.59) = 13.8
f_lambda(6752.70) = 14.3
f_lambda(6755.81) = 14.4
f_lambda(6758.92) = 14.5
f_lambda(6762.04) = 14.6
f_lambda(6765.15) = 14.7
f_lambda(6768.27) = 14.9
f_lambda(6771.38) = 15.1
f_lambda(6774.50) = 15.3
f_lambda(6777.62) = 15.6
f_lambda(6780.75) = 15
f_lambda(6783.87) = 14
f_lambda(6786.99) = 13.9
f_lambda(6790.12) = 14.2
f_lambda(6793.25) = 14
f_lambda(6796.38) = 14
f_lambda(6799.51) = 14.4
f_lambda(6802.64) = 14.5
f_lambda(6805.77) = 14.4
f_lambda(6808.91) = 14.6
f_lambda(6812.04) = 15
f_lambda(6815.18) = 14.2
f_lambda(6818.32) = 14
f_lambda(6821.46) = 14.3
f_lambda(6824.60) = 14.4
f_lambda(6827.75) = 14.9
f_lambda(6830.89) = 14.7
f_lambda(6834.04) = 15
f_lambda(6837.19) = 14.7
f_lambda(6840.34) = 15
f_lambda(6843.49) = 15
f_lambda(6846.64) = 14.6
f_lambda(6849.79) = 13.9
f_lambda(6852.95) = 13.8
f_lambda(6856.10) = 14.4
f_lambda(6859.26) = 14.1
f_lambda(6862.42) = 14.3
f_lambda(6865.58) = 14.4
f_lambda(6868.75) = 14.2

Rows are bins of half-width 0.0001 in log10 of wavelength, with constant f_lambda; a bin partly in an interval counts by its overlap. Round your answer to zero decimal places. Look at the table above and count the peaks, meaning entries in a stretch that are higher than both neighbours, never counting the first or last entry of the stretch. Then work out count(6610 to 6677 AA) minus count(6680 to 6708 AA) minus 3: 2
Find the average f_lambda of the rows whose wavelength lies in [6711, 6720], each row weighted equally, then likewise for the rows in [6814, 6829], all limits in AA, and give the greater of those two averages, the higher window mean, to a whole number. 14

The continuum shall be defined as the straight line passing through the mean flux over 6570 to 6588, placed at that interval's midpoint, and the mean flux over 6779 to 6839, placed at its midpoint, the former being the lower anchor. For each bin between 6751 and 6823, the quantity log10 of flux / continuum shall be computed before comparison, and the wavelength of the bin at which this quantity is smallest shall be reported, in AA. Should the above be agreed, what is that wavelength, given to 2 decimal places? 6752.70 AA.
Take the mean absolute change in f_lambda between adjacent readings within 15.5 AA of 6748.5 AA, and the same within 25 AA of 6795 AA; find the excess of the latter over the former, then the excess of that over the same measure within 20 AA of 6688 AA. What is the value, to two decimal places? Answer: -0.34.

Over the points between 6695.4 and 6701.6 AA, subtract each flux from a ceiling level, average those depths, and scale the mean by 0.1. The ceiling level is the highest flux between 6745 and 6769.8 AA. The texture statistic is -0.11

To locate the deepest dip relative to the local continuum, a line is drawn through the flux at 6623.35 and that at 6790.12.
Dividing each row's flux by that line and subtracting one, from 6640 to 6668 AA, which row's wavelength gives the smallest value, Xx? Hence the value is 6653.92 AA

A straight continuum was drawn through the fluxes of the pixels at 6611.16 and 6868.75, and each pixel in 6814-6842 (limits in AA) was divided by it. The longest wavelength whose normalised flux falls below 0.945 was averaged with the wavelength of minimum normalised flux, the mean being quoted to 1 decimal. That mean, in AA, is 6818.3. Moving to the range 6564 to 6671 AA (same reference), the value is 6660.1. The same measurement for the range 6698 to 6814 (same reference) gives 6762.2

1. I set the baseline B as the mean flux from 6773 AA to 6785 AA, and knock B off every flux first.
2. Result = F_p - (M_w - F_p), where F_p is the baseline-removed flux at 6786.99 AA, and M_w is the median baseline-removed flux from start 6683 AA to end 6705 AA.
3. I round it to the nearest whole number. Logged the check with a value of -3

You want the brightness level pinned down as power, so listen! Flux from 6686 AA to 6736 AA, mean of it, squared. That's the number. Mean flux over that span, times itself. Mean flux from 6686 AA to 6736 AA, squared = 228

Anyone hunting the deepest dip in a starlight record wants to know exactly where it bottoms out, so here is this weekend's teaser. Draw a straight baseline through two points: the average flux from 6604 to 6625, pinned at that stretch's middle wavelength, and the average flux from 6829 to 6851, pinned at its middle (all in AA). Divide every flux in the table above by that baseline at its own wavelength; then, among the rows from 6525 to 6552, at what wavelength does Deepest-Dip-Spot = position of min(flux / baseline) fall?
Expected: 6547.53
